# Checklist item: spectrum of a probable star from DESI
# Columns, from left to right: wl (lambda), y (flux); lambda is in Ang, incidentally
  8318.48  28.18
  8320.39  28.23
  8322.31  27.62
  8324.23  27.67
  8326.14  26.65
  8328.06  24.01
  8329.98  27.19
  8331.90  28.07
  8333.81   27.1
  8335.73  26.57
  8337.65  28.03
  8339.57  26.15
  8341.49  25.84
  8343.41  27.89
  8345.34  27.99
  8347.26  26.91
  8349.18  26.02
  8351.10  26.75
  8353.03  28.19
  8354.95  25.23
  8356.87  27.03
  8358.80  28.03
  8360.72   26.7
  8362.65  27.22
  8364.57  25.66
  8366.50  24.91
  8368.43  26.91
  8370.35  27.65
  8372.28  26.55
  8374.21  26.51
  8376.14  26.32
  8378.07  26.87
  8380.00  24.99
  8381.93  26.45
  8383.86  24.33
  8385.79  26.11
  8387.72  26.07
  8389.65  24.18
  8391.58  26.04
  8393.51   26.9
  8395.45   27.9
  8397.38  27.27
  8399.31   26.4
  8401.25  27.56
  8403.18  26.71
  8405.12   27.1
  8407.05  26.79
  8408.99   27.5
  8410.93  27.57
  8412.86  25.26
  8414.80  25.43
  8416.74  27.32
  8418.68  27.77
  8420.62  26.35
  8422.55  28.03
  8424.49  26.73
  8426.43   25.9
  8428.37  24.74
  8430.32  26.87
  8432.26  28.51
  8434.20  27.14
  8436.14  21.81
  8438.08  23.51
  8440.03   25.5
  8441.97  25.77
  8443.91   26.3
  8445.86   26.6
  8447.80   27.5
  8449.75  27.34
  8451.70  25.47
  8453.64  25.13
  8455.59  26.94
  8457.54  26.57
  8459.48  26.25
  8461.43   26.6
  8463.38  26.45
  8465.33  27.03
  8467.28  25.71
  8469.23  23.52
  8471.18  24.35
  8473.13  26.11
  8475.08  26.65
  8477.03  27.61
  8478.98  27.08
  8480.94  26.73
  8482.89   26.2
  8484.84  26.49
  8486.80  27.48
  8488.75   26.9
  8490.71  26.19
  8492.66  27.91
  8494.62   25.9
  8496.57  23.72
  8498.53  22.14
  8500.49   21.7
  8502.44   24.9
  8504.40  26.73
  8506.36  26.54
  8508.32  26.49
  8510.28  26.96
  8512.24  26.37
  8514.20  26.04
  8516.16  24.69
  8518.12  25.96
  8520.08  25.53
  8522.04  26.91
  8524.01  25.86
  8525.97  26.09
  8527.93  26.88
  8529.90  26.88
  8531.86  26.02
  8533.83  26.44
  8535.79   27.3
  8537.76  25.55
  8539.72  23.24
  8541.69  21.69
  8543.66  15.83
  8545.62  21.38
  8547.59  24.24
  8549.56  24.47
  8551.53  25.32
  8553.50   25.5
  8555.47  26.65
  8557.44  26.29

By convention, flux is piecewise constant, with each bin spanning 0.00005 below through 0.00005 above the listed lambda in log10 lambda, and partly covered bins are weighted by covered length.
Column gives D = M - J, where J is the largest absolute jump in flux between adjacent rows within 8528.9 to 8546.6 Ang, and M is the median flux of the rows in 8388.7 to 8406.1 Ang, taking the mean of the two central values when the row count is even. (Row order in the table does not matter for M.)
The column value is 21.0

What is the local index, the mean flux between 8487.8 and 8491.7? 26.5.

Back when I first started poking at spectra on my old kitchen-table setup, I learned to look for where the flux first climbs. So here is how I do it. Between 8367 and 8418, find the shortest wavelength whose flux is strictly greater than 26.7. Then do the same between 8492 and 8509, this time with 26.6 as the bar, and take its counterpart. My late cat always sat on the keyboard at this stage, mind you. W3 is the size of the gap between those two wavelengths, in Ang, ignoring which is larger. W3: 124.2 Ang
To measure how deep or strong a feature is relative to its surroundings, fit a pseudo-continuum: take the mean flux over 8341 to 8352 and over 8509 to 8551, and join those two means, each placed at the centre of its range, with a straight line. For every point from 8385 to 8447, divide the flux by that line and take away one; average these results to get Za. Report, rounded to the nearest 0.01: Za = 0.01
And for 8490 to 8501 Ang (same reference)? -0.03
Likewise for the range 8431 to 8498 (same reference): 0.02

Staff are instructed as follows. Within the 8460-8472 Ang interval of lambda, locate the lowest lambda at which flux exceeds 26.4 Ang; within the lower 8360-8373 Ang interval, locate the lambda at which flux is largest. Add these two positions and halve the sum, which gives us 8415.9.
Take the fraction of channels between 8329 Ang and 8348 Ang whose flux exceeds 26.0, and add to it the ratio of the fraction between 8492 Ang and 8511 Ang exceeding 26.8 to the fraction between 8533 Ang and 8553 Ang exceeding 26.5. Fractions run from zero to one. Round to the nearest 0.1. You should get 2.9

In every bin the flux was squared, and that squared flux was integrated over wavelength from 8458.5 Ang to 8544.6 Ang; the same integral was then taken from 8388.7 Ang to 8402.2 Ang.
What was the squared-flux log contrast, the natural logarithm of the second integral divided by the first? -1.8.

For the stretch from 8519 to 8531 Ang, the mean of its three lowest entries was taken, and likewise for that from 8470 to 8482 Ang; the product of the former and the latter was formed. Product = 664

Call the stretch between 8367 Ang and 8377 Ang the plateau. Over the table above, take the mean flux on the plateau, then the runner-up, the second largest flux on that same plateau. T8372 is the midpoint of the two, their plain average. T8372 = 26.8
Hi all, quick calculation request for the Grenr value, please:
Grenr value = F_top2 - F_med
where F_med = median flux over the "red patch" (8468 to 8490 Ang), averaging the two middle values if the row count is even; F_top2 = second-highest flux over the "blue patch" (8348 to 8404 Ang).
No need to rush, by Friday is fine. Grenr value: 1.38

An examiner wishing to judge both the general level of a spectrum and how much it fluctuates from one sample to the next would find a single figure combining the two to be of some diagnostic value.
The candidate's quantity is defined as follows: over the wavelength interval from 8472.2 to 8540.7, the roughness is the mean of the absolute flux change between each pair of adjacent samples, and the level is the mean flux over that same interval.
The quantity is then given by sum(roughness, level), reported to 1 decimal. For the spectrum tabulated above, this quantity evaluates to 27.0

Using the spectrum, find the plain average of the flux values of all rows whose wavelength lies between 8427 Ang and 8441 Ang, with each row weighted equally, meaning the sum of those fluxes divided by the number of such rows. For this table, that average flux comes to 25.4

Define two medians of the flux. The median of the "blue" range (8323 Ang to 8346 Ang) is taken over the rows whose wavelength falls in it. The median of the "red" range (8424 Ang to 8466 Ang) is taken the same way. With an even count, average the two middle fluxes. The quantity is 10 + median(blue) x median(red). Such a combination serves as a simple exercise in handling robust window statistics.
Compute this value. 730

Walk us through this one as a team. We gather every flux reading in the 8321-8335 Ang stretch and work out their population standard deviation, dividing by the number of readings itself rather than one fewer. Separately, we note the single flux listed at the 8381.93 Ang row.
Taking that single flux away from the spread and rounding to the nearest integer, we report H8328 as -25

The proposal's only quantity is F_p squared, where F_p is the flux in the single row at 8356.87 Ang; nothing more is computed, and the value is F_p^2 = 731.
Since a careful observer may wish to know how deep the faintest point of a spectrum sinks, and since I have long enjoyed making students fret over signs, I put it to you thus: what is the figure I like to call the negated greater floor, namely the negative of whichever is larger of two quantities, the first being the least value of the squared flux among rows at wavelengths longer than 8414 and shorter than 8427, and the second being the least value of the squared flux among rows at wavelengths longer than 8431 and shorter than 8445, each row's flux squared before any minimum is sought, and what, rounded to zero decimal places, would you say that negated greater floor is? -647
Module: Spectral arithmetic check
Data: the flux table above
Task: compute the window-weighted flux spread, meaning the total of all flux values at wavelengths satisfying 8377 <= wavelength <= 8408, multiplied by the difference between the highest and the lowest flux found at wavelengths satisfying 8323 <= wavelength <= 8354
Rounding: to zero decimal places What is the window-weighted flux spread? 1763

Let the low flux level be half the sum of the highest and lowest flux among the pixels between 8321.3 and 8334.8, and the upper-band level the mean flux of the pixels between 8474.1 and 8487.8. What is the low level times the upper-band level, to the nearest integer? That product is 700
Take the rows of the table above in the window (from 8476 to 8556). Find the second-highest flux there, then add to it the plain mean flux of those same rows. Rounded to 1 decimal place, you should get 53.0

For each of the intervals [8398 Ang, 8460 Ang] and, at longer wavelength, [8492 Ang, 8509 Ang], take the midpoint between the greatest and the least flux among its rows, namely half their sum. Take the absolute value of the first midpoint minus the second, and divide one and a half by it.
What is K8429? 4.2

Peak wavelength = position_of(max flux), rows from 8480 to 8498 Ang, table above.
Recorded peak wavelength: 8492.66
